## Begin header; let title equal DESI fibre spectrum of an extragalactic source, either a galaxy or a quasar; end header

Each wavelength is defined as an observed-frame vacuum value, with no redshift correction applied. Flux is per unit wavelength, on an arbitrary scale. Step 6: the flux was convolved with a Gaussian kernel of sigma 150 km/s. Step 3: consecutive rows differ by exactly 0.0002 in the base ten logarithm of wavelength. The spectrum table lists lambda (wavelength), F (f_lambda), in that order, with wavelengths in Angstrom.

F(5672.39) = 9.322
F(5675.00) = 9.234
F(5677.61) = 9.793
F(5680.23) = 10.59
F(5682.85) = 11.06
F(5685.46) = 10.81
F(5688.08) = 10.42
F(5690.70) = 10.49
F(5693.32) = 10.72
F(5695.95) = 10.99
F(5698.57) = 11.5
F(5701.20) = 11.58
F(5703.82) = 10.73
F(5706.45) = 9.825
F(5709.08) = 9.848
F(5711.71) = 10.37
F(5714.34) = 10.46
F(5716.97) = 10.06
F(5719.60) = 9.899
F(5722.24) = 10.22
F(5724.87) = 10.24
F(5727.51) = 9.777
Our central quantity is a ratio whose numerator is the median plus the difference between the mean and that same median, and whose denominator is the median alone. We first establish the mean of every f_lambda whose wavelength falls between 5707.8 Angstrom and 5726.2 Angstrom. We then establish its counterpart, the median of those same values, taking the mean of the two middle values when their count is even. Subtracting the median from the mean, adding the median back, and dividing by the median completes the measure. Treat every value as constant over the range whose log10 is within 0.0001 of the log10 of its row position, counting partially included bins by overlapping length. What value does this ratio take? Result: 0.994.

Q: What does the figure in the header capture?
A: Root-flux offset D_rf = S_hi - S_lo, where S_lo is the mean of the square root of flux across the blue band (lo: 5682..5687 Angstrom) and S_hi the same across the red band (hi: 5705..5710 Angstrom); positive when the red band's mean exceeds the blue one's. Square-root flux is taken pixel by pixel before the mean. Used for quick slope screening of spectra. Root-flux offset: -0.17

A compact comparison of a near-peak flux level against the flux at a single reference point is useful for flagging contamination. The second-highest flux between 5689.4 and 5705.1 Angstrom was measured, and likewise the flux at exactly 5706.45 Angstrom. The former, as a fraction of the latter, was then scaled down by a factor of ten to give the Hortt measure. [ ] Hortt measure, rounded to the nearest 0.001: 0.117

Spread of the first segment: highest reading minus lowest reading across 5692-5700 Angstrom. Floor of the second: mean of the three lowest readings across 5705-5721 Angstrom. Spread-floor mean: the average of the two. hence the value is 5.32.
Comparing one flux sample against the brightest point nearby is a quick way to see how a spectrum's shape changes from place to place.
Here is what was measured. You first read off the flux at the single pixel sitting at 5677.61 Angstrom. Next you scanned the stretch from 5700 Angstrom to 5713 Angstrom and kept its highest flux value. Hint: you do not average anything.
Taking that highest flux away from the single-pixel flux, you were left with -1.8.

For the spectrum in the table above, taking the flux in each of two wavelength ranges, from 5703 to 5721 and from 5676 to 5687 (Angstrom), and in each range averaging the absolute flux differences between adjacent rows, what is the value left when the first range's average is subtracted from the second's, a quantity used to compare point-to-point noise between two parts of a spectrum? 0.16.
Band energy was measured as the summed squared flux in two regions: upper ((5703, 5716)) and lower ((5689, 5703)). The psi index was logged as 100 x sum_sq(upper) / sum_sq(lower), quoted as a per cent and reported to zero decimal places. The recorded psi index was 86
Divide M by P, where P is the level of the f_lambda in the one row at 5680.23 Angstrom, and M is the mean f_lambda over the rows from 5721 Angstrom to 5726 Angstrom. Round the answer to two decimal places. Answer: 0.97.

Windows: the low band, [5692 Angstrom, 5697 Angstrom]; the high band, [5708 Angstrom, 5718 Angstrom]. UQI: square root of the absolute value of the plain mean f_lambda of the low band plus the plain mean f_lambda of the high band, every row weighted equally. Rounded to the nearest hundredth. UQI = 4.59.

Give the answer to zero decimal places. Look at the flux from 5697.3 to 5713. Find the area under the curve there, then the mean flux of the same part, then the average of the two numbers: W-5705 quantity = 89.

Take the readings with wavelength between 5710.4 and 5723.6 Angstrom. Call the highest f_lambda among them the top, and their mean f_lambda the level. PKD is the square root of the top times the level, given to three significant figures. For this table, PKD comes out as 10.3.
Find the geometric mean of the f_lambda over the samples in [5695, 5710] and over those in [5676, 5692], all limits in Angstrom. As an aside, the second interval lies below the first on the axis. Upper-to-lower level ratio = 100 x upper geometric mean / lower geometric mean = 102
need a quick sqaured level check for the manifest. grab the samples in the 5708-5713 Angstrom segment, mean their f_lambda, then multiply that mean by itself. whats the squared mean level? 102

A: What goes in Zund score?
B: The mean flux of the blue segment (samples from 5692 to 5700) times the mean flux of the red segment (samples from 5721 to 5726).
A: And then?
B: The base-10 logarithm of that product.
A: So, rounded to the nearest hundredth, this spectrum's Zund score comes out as 2.05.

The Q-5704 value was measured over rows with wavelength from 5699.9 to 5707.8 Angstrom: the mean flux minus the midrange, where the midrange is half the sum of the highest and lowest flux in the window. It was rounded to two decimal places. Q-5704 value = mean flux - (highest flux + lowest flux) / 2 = 0.01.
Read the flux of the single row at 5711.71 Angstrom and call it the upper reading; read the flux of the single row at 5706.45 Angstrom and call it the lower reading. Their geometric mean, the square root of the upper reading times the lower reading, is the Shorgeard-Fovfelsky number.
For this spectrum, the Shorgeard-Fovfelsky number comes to 10.1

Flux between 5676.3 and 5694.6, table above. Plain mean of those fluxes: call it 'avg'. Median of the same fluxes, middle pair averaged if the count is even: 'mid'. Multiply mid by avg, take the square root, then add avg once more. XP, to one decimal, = 21.1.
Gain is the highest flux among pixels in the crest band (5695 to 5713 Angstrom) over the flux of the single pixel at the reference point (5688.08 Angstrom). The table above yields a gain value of 1.11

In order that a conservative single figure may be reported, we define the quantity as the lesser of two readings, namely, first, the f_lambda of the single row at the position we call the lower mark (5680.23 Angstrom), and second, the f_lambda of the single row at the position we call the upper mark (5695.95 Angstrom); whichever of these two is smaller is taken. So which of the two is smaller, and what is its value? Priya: 10.6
